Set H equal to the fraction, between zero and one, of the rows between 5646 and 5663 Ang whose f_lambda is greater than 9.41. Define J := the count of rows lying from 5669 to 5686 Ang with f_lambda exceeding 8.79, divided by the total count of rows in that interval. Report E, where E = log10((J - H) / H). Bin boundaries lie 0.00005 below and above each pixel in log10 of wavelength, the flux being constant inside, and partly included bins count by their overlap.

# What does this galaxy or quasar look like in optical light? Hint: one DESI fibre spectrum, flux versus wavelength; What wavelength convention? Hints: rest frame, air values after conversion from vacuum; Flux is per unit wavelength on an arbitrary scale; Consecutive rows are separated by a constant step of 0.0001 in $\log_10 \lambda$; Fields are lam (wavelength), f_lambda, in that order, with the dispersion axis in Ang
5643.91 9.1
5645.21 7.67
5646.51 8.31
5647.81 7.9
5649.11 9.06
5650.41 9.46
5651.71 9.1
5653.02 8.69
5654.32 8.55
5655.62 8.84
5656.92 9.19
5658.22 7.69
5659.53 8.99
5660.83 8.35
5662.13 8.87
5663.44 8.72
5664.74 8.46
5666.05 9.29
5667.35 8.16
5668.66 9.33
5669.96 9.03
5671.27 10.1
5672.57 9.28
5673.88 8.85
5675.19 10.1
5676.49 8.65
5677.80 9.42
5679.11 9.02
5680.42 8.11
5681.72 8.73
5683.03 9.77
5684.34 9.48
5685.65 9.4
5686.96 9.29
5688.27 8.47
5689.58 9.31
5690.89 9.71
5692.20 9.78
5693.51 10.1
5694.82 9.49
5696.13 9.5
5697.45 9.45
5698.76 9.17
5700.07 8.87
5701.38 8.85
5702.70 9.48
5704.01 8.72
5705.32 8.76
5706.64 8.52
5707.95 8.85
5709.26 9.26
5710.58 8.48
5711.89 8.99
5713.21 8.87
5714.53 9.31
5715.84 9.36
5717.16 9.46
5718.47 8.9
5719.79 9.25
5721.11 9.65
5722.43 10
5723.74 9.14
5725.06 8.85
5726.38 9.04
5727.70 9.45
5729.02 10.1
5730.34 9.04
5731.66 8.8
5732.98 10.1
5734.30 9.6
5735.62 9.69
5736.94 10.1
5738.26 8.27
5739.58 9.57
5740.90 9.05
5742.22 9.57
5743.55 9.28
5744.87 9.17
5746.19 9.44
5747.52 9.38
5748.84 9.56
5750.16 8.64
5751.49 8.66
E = 1.0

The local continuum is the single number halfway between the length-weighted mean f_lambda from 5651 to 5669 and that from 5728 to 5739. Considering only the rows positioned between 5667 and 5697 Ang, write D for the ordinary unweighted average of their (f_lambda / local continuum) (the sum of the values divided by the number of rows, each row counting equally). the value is 1.02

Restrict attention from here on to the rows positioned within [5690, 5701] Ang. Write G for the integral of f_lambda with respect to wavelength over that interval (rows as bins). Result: 104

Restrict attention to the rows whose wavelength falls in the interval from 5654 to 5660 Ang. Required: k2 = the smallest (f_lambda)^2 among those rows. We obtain 59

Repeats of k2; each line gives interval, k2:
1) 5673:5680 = 75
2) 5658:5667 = 59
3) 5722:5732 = 77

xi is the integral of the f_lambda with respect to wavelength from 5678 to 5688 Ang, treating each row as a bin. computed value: 91.0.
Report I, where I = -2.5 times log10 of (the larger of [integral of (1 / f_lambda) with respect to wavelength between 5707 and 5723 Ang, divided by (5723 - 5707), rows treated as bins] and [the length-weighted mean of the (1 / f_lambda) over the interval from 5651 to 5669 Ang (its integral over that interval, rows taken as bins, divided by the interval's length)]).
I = 2.35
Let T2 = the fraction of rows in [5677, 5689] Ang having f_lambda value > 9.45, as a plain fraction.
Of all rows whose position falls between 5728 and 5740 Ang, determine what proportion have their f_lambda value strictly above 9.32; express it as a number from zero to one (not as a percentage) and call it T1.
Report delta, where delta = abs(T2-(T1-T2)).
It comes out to 0.22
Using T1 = 0.67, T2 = 0.22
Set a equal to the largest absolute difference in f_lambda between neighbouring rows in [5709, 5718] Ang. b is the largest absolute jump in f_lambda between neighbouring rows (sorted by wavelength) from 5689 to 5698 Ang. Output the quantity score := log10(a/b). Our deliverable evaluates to 0.11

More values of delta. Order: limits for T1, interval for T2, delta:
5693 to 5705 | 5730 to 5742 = 0.56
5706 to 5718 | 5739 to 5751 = 0.44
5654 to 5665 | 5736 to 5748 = 0.67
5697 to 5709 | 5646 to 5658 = 0.00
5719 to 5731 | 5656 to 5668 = 0.44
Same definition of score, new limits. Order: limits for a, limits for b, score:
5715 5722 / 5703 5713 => -0.14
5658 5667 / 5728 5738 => 0.00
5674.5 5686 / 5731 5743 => -0.10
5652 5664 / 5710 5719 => 0.43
